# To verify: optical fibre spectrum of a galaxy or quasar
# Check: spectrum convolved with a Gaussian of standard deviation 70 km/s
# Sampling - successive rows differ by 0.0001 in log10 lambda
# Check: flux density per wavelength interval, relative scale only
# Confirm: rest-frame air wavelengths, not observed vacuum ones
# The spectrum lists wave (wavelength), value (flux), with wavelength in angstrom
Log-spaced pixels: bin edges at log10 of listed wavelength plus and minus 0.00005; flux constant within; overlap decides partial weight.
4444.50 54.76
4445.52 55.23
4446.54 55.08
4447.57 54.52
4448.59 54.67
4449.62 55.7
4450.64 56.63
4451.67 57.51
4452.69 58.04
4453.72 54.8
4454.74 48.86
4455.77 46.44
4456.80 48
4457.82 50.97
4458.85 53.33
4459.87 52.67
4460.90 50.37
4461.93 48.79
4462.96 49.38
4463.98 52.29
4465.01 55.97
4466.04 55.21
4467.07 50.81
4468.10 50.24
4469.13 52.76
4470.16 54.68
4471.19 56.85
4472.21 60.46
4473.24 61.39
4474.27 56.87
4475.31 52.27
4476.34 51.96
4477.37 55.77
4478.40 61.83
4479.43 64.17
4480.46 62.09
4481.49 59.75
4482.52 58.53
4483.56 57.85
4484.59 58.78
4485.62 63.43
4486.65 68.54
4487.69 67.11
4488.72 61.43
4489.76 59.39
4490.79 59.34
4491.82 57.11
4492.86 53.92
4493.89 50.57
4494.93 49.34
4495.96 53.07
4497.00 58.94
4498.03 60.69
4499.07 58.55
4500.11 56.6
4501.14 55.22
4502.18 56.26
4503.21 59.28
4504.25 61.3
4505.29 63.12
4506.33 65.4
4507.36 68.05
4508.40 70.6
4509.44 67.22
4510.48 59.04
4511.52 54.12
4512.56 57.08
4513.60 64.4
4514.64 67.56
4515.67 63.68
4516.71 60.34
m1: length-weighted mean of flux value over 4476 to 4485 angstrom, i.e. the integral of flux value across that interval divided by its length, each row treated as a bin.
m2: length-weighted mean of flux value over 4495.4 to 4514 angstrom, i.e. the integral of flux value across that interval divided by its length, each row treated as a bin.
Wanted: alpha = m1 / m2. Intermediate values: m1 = 59.1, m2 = 60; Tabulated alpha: 0.98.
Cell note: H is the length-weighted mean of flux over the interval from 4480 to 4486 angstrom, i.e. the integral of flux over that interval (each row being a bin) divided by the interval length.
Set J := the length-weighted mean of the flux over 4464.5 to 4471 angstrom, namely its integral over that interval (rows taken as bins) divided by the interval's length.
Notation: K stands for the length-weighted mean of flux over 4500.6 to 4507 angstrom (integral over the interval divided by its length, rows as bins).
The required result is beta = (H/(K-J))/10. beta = 0.9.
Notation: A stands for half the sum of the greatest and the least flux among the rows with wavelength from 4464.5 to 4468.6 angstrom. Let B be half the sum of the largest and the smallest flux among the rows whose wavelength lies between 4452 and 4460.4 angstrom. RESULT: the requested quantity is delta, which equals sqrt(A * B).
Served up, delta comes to 52.7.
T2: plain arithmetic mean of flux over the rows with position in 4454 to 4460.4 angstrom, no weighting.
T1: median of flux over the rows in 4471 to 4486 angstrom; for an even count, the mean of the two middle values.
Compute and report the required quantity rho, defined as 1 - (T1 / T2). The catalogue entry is -0.17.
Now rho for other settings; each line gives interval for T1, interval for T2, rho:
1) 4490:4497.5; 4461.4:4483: 0.03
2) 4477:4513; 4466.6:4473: -0.09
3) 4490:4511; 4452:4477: -0.11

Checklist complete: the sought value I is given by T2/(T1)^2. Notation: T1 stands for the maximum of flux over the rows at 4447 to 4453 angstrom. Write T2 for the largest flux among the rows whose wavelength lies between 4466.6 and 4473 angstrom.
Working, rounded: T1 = 58.04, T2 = 60.46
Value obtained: 0.018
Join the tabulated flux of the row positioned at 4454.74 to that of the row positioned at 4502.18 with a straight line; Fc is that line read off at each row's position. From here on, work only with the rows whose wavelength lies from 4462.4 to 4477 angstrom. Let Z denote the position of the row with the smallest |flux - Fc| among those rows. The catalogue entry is 4467.07 angstrom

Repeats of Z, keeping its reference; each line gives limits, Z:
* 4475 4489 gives 4475.31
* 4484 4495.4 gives 4492.86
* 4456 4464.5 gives 4460.90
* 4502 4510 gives 4502.18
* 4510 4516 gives 4512.56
